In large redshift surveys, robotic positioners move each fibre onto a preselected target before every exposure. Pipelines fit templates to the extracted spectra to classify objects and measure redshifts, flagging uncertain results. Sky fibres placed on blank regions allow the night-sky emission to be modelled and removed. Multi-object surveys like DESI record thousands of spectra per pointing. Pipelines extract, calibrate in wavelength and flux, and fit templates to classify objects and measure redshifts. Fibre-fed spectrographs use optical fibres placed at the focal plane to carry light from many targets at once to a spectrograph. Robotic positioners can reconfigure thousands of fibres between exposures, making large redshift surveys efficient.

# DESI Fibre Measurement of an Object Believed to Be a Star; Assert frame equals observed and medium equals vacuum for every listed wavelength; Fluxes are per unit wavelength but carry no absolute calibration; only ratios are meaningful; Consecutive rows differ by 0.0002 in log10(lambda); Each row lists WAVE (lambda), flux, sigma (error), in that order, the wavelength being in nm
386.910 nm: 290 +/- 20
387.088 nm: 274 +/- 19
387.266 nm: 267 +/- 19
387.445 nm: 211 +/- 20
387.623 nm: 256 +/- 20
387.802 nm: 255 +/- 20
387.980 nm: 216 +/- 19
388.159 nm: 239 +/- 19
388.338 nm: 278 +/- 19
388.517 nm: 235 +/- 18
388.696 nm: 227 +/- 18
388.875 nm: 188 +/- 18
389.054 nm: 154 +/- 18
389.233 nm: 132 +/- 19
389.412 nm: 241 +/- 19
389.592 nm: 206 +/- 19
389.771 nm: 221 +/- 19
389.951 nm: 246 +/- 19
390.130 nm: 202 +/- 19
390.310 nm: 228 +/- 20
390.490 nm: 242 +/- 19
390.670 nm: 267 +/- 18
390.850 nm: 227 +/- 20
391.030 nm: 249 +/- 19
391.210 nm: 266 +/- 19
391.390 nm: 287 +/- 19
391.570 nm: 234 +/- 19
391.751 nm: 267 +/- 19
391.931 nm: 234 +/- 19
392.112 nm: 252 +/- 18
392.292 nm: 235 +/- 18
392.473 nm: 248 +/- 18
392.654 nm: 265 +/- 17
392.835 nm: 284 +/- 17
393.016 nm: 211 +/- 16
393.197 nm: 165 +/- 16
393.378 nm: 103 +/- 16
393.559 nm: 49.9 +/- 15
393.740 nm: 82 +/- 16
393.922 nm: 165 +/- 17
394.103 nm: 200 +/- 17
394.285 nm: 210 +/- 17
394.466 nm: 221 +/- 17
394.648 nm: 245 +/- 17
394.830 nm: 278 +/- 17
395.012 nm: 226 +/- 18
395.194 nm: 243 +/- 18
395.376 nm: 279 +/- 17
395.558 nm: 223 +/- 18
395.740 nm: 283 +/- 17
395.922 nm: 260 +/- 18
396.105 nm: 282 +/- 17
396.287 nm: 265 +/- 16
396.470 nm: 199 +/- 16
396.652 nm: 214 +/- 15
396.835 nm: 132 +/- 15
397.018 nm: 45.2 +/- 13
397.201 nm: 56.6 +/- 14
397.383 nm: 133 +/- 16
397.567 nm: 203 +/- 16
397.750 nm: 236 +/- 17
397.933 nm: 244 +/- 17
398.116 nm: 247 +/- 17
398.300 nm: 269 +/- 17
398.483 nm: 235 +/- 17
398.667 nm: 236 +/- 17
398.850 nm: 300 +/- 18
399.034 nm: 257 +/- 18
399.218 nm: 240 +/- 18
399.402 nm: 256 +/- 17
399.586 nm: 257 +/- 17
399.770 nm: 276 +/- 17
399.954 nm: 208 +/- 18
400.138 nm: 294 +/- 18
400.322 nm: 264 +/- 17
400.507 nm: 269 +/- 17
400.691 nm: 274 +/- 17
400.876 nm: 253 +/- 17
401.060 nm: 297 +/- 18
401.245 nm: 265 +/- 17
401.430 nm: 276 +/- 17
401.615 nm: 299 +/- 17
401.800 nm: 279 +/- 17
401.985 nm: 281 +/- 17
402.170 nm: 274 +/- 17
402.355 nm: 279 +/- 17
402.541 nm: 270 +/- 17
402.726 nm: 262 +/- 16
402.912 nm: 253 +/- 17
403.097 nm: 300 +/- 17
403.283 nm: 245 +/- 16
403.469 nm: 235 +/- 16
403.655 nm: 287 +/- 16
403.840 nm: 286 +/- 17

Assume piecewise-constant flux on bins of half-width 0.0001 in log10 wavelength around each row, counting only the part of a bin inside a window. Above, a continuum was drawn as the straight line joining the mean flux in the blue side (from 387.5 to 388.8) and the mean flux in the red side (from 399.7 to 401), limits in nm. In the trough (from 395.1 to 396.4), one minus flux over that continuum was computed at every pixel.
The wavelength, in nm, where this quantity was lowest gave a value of 395.740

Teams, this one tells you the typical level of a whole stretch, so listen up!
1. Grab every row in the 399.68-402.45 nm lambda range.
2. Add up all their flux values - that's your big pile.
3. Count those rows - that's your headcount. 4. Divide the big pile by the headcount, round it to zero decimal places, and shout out 273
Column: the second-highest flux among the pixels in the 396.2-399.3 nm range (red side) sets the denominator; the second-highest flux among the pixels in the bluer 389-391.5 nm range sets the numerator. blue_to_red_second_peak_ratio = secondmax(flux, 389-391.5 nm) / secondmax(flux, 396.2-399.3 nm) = 0.99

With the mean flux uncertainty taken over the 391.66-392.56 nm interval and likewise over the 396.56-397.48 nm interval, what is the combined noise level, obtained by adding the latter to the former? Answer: 33.0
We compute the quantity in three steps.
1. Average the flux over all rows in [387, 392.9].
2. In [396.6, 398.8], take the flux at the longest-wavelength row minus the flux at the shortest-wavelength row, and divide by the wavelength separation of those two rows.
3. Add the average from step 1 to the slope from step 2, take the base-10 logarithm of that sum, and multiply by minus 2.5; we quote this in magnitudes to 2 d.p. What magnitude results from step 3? -5.99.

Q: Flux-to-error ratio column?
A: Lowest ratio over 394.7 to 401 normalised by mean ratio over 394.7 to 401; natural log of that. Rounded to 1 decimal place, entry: -1.4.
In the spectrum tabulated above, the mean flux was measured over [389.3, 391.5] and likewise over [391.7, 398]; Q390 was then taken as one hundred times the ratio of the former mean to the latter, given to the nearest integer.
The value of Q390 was 116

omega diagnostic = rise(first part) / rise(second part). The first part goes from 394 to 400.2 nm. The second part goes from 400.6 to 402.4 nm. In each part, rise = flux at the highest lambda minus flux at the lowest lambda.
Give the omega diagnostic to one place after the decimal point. 18.8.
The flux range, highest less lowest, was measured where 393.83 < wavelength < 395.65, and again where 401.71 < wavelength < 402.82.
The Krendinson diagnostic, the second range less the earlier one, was -95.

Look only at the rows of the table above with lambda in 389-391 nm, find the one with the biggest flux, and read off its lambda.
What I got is 390.670 nm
